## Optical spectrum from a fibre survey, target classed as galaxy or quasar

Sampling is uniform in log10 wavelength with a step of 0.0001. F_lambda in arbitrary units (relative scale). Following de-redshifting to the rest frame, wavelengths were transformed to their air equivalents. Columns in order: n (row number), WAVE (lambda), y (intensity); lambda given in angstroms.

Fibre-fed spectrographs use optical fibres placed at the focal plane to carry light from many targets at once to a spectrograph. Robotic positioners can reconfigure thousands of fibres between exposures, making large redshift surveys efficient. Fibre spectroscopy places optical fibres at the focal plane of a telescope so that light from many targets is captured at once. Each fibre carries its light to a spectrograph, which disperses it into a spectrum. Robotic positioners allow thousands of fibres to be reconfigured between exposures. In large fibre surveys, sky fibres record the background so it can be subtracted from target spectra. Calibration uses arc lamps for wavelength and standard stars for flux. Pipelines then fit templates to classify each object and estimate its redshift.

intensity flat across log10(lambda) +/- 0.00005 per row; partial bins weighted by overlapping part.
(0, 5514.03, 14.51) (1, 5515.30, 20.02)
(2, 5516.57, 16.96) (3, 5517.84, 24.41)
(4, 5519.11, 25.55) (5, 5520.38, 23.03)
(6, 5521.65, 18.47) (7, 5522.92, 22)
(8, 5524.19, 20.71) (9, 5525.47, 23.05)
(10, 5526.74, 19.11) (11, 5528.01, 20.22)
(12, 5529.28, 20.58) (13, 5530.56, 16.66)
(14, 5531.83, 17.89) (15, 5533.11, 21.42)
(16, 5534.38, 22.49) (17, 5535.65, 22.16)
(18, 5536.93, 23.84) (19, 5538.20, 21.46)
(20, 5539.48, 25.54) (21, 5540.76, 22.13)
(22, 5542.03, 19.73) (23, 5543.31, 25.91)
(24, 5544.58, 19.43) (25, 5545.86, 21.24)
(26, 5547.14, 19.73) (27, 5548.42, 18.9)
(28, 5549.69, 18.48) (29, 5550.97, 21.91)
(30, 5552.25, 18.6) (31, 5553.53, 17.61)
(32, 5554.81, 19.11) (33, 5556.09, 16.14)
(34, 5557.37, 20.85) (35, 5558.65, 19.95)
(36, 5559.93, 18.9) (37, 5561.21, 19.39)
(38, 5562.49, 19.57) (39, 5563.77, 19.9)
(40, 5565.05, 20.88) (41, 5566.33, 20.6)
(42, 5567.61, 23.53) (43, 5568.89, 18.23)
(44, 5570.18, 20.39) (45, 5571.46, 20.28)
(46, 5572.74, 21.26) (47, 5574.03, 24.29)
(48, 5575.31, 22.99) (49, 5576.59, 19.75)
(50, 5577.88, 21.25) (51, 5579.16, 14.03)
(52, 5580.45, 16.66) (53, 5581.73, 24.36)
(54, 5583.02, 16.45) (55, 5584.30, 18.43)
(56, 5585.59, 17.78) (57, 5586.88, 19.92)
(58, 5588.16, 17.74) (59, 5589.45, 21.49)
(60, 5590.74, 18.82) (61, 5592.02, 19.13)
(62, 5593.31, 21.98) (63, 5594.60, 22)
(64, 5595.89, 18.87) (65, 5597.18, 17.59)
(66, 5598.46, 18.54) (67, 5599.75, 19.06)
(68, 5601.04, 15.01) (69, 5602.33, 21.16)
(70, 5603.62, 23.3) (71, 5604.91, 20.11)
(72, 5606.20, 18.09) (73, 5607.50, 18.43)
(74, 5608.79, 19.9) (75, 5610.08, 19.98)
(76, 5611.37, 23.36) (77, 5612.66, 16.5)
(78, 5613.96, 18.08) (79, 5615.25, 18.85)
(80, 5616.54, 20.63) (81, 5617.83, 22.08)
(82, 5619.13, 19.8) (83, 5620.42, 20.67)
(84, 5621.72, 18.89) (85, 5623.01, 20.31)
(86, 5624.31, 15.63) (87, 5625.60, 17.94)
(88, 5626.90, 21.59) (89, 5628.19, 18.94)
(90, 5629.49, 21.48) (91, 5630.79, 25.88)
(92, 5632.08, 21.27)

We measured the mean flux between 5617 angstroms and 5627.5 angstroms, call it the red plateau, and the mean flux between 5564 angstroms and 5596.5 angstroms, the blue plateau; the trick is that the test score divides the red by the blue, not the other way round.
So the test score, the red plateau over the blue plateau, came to 0.979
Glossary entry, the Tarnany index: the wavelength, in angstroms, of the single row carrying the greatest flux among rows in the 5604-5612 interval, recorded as 5611.37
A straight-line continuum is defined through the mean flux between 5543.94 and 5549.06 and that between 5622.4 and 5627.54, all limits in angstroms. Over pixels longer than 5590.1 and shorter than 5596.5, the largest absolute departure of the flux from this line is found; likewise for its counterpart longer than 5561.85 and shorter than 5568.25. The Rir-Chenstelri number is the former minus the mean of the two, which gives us -0.6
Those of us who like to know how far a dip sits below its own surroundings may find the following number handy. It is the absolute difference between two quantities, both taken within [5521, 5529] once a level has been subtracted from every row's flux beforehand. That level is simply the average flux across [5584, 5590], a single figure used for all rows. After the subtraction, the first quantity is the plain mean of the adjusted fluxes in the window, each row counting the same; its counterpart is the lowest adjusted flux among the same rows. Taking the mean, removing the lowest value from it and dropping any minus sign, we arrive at 2.1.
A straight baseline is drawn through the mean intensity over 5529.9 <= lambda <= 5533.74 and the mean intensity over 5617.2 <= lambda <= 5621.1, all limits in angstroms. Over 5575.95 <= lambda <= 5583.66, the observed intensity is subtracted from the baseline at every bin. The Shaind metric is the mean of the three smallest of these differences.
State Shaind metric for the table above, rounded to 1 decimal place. -2.0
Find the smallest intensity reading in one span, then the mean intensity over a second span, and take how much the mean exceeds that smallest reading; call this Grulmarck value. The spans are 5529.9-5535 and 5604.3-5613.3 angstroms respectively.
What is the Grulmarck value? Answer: 2.8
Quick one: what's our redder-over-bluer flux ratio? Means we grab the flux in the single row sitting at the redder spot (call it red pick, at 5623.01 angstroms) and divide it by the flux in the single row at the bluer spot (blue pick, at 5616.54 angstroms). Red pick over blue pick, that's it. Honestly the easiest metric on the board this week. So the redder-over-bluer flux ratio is 0.98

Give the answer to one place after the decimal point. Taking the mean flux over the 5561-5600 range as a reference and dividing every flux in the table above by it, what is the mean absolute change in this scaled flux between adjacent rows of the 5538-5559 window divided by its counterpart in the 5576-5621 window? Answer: 1.1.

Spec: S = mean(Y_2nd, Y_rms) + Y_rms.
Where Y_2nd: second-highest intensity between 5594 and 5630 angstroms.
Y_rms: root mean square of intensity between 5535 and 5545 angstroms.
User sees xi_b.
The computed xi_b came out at 45.6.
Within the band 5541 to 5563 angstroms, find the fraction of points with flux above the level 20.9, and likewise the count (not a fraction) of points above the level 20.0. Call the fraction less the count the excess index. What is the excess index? -3.8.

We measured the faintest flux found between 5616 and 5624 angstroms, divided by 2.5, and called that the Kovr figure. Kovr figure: 7.6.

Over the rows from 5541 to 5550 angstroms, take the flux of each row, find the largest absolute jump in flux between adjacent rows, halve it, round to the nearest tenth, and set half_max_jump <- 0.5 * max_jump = 3.2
